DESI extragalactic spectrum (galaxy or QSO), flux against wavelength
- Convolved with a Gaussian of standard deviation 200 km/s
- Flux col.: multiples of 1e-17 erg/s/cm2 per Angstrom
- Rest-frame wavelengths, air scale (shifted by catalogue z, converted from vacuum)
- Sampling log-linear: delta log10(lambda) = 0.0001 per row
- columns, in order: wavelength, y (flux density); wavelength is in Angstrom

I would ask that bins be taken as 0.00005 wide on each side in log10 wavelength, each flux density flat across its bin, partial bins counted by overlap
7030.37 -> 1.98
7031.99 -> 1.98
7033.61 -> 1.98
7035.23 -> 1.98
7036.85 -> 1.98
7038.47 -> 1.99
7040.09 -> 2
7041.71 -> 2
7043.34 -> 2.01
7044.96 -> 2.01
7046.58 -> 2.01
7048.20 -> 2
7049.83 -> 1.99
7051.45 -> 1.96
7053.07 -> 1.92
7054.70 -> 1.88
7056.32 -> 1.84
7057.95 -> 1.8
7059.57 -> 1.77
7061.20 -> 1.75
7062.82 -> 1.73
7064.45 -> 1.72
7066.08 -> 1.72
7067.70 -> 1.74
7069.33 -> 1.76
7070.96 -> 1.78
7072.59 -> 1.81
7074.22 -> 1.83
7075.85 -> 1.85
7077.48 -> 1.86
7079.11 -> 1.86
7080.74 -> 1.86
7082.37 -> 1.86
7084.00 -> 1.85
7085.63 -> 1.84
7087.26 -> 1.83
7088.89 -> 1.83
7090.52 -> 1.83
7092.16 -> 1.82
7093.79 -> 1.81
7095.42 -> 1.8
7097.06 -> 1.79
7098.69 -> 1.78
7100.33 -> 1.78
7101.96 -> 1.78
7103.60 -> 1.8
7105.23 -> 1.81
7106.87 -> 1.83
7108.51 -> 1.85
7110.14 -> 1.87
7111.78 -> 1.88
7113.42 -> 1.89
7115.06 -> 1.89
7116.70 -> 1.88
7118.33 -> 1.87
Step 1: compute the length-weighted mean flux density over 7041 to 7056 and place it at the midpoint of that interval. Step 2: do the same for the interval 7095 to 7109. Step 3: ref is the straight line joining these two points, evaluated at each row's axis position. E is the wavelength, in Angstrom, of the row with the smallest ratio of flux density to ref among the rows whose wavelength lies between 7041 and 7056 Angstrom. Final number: 7054.70 Angstrom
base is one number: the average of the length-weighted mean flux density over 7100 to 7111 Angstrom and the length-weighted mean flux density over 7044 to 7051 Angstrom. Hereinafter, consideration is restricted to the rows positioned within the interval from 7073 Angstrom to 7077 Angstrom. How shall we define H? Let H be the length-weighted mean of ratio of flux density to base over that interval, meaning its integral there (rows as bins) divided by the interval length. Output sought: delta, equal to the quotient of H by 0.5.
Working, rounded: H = 0.96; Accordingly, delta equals 1.92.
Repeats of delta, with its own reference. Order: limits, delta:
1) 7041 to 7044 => 2.09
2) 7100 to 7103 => 1.87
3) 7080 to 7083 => 1.95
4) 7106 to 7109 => 1.92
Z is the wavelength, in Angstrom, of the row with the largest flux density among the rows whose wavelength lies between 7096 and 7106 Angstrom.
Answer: 7105.23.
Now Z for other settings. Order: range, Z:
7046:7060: 7046.58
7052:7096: 7053.07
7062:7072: 7070.96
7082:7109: 7082.37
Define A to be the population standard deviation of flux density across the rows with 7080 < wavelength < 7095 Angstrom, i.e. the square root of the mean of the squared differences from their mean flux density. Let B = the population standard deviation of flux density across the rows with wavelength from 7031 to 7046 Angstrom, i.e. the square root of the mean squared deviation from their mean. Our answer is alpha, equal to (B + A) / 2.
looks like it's 0.014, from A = 0.0163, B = 0.012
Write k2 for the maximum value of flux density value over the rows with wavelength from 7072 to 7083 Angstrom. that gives 1.86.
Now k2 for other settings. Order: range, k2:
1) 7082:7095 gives 1.86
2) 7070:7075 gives 1.83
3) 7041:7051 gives 2.01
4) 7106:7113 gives 1.88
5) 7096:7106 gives 1.81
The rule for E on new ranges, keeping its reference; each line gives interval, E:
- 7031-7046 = 7031.99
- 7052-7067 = 7064.45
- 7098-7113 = 7098.69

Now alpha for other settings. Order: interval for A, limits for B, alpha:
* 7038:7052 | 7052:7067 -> 0.042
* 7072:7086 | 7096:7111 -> 0.024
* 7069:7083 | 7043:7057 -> 0.048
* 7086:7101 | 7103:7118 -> 0.026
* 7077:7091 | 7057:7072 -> 0.020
